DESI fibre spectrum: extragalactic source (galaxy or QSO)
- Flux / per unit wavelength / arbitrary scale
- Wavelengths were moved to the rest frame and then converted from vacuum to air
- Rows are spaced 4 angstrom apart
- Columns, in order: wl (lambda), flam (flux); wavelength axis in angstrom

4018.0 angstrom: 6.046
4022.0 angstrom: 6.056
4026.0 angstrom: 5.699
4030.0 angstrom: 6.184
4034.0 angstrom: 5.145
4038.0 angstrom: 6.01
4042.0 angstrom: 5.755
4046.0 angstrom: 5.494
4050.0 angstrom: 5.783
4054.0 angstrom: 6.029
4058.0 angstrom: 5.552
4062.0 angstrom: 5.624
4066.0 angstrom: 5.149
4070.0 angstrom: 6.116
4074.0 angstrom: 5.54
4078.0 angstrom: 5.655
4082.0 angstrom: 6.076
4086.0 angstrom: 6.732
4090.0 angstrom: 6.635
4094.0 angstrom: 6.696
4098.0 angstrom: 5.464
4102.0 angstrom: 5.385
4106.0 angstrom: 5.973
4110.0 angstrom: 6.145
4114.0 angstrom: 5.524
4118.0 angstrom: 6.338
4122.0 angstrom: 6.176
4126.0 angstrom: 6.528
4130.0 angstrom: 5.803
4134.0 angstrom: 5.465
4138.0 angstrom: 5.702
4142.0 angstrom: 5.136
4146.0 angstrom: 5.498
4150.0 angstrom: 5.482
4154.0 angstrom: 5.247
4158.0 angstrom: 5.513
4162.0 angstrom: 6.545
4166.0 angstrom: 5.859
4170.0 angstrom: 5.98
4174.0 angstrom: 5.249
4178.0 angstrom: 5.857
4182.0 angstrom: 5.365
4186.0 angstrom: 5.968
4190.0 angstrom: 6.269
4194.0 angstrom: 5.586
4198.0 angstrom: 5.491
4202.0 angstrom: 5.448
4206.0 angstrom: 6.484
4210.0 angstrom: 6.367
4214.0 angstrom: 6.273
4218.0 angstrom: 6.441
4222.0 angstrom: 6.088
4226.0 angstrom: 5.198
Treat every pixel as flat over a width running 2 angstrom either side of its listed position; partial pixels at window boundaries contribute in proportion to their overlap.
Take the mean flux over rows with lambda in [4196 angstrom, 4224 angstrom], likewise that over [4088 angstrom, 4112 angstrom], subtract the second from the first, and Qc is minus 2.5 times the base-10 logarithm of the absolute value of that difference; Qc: 3.6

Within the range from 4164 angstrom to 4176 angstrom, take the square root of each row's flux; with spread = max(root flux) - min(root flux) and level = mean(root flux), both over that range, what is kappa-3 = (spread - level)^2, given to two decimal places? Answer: 4.98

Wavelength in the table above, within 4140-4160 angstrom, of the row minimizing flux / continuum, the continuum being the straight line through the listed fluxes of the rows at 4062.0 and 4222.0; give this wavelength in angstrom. 4142.0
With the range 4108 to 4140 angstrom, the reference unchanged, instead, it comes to 4134.0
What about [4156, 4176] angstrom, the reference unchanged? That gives 4174.0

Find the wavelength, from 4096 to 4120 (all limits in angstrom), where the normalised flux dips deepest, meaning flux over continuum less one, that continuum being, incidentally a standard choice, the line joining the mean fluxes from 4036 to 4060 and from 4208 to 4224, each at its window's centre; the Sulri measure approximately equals 4102.0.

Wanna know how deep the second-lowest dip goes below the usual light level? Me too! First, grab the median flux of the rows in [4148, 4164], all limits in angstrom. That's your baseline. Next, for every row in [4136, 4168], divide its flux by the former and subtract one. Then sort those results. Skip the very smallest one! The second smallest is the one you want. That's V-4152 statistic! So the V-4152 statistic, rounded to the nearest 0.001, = -0.046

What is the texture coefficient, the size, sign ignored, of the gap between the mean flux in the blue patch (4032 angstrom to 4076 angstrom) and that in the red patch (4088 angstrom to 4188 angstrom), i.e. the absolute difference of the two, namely 0.17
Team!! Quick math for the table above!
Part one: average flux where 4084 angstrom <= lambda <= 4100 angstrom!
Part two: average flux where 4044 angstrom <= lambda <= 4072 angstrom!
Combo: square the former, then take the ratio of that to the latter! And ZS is 7.2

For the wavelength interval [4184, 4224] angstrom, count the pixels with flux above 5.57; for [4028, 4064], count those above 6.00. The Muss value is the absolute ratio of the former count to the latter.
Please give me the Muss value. 2.7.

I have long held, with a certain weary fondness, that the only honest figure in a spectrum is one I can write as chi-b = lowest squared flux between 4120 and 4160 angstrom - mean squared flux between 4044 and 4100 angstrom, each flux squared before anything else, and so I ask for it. -8.6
